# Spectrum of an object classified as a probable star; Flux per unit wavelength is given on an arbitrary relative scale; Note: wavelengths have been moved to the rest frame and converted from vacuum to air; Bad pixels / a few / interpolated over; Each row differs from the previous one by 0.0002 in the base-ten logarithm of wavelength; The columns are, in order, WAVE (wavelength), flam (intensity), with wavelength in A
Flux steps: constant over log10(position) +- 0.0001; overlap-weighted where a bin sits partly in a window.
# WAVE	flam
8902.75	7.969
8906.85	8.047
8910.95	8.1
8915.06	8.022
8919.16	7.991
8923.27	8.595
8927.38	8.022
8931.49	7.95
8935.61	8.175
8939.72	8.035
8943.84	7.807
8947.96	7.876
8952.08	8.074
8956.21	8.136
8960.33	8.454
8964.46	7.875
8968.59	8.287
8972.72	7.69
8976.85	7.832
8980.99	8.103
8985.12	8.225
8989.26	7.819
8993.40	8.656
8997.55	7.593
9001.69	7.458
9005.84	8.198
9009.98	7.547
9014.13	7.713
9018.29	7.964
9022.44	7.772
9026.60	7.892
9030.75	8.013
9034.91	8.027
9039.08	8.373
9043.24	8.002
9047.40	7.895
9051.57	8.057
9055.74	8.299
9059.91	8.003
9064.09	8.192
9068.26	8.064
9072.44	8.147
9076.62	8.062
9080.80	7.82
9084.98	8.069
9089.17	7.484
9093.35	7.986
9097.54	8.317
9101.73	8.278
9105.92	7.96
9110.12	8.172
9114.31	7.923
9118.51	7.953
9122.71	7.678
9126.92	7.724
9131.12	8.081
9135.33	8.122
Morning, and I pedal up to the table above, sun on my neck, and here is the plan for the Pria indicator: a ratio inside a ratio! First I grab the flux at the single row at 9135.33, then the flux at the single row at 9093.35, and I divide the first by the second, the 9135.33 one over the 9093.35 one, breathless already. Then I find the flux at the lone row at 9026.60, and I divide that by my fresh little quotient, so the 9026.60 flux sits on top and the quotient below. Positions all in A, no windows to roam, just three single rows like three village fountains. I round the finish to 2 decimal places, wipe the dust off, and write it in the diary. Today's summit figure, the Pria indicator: 7.76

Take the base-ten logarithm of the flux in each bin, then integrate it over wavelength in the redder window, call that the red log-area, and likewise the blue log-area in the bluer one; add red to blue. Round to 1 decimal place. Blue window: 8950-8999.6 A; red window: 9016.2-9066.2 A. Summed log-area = 90.2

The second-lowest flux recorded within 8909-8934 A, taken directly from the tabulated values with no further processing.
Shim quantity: 7.991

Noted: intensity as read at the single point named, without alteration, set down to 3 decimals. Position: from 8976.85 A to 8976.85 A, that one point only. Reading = 7.832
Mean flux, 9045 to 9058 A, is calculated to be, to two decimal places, 8.08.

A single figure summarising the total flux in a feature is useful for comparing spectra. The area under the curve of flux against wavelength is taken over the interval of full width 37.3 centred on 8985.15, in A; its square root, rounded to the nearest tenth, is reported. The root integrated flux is 17.2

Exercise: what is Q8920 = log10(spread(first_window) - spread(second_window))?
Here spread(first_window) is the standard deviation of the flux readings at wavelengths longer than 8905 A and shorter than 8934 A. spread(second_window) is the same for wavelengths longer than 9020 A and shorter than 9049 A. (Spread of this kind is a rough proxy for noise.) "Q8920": -1.5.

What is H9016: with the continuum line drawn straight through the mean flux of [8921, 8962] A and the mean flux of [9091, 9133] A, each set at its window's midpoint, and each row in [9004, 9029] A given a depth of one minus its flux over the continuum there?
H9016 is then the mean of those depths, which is 0.027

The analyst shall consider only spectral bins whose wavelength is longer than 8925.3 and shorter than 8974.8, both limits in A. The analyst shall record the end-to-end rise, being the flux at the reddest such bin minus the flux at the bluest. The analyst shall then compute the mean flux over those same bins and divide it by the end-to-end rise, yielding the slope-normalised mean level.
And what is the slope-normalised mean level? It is -24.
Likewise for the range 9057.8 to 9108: -187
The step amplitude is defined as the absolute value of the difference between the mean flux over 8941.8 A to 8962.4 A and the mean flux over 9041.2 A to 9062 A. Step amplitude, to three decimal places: 0.018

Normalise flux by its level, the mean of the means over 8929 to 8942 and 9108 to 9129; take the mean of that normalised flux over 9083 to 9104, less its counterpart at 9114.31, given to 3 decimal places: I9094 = 0.013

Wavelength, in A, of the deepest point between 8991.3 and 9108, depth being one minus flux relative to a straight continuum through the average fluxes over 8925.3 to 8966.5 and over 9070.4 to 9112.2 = 9001.69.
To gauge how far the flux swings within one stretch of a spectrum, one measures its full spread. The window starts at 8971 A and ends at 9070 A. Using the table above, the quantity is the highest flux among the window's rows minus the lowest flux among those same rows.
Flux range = 1.20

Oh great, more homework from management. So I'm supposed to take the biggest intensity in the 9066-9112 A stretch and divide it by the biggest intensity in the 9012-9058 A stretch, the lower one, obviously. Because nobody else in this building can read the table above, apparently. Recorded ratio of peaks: 0.99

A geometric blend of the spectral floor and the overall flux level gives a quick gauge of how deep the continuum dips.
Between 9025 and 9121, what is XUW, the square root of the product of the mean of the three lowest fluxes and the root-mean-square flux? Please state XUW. 7.89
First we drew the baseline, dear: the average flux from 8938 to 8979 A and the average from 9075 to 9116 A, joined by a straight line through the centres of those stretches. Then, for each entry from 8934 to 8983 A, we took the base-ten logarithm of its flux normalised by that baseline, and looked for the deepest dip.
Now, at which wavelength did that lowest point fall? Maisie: 8972.72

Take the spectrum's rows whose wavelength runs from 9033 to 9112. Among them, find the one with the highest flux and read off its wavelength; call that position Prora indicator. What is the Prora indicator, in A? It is 9039.08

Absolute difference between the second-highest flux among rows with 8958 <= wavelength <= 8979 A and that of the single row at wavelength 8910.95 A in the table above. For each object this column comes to 0.187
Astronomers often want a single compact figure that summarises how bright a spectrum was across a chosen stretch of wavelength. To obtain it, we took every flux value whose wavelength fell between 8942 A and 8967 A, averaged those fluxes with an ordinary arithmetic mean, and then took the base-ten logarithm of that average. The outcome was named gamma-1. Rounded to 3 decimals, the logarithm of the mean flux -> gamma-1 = 0.905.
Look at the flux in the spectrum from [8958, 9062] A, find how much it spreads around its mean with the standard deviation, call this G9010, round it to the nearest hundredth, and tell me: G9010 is 0.29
